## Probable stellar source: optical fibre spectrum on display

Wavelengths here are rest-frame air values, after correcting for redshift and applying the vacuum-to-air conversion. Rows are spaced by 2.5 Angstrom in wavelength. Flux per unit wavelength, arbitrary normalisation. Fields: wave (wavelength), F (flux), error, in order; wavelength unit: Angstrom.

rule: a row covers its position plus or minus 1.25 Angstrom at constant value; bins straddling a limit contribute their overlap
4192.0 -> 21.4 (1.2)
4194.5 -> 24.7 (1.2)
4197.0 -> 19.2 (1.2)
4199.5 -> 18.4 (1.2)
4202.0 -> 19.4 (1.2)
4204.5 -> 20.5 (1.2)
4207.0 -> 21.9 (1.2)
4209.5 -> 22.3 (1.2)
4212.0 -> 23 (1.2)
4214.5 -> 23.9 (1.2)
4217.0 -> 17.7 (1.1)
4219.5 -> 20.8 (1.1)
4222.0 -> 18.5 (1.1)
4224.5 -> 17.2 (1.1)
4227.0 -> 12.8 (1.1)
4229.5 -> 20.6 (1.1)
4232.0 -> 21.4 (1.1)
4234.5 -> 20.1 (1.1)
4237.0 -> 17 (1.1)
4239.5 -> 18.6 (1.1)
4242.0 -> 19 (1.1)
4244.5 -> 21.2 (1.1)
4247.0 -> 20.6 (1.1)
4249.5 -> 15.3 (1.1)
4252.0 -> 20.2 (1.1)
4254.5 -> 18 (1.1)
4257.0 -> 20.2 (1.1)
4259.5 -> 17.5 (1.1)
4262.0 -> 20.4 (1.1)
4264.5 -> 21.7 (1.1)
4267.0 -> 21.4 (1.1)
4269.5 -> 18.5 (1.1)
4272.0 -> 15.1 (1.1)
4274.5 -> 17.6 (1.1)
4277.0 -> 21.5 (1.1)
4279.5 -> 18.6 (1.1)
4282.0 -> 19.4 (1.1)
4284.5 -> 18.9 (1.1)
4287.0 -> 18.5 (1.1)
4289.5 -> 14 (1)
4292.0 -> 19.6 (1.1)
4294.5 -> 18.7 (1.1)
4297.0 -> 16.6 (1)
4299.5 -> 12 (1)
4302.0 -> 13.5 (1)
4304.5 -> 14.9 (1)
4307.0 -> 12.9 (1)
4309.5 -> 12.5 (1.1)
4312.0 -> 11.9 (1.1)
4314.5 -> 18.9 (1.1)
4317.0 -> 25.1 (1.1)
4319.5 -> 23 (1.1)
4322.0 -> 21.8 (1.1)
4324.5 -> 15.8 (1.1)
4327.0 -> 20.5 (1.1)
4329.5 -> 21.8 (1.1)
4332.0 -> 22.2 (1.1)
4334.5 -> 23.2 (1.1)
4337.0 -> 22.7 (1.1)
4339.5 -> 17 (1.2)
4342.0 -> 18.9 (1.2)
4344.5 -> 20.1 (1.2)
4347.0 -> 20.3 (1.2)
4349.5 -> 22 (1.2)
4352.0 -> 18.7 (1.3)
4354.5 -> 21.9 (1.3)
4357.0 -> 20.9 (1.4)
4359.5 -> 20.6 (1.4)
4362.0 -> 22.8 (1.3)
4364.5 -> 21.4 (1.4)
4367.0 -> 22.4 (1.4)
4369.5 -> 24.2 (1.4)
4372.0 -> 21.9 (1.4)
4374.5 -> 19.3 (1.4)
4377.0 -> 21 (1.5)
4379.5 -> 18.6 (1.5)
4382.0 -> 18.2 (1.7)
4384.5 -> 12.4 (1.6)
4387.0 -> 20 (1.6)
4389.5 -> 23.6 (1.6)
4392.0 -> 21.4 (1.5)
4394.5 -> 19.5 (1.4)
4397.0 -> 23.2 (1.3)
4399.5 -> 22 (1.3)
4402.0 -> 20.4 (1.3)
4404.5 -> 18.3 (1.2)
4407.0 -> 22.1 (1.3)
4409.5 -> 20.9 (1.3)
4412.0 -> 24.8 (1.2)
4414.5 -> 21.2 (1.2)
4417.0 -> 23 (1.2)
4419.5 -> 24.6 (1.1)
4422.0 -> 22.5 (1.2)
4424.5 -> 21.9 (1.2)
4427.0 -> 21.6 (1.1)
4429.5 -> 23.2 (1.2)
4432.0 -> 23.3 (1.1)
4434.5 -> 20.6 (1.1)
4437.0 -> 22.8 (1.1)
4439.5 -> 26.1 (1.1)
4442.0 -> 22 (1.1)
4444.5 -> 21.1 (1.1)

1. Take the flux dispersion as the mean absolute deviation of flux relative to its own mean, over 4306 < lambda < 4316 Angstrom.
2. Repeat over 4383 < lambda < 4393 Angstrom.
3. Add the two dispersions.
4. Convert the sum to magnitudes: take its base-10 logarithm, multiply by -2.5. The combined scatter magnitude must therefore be -1.93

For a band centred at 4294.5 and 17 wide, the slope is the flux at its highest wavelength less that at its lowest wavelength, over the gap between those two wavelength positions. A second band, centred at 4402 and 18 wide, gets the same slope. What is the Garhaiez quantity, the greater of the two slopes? 0.09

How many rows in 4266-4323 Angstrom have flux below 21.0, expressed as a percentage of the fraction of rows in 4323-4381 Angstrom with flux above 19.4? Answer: 2435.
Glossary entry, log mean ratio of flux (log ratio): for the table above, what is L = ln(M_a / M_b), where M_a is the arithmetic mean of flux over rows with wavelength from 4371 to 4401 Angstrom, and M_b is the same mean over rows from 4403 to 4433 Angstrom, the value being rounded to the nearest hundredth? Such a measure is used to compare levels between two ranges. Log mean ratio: -0.10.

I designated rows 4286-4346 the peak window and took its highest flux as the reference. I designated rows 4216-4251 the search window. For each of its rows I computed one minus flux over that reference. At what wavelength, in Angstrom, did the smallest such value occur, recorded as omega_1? 4232.0 Angstrom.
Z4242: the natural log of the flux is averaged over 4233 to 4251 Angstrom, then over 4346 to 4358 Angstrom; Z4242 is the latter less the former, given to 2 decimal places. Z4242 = 0.10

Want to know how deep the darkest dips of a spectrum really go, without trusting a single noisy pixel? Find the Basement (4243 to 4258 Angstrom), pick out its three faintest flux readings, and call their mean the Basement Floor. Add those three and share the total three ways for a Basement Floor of 17.8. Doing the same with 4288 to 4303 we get 13.2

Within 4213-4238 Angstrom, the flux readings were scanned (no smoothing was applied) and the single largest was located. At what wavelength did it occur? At 4214.5 Angstrom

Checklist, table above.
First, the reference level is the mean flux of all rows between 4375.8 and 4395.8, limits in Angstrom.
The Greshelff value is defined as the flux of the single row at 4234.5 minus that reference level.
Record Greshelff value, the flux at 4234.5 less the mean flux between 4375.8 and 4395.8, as 1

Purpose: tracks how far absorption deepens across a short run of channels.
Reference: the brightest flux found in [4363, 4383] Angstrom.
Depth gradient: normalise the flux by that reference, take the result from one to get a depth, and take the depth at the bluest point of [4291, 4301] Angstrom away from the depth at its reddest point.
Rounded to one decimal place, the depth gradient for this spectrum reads 0.3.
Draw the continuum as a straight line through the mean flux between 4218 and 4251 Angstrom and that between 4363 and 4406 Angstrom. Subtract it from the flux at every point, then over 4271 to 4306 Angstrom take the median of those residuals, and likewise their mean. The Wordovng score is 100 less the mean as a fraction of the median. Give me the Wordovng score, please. 98.1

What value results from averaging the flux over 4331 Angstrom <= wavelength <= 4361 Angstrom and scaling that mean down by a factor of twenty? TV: 1.04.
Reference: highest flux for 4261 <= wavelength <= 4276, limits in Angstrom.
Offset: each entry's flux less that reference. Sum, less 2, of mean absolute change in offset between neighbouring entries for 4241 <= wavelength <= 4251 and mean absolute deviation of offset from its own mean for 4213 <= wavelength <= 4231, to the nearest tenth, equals 3.3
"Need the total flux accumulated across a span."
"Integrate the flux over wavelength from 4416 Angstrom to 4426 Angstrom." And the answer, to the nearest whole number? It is 230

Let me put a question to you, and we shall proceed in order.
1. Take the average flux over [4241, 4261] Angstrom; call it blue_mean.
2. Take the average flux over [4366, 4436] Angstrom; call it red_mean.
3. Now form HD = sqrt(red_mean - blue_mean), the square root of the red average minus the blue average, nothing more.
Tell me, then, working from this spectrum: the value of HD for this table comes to 1.5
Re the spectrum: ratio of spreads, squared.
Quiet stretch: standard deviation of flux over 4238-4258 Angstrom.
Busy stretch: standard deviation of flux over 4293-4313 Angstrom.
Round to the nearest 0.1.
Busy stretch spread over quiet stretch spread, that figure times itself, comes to 1.7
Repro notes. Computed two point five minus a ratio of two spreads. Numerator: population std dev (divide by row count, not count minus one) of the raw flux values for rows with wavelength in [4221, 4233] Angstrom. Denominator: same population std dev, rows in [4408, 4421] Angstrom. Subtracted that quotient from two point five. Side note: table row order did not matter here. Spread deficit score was 0.6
